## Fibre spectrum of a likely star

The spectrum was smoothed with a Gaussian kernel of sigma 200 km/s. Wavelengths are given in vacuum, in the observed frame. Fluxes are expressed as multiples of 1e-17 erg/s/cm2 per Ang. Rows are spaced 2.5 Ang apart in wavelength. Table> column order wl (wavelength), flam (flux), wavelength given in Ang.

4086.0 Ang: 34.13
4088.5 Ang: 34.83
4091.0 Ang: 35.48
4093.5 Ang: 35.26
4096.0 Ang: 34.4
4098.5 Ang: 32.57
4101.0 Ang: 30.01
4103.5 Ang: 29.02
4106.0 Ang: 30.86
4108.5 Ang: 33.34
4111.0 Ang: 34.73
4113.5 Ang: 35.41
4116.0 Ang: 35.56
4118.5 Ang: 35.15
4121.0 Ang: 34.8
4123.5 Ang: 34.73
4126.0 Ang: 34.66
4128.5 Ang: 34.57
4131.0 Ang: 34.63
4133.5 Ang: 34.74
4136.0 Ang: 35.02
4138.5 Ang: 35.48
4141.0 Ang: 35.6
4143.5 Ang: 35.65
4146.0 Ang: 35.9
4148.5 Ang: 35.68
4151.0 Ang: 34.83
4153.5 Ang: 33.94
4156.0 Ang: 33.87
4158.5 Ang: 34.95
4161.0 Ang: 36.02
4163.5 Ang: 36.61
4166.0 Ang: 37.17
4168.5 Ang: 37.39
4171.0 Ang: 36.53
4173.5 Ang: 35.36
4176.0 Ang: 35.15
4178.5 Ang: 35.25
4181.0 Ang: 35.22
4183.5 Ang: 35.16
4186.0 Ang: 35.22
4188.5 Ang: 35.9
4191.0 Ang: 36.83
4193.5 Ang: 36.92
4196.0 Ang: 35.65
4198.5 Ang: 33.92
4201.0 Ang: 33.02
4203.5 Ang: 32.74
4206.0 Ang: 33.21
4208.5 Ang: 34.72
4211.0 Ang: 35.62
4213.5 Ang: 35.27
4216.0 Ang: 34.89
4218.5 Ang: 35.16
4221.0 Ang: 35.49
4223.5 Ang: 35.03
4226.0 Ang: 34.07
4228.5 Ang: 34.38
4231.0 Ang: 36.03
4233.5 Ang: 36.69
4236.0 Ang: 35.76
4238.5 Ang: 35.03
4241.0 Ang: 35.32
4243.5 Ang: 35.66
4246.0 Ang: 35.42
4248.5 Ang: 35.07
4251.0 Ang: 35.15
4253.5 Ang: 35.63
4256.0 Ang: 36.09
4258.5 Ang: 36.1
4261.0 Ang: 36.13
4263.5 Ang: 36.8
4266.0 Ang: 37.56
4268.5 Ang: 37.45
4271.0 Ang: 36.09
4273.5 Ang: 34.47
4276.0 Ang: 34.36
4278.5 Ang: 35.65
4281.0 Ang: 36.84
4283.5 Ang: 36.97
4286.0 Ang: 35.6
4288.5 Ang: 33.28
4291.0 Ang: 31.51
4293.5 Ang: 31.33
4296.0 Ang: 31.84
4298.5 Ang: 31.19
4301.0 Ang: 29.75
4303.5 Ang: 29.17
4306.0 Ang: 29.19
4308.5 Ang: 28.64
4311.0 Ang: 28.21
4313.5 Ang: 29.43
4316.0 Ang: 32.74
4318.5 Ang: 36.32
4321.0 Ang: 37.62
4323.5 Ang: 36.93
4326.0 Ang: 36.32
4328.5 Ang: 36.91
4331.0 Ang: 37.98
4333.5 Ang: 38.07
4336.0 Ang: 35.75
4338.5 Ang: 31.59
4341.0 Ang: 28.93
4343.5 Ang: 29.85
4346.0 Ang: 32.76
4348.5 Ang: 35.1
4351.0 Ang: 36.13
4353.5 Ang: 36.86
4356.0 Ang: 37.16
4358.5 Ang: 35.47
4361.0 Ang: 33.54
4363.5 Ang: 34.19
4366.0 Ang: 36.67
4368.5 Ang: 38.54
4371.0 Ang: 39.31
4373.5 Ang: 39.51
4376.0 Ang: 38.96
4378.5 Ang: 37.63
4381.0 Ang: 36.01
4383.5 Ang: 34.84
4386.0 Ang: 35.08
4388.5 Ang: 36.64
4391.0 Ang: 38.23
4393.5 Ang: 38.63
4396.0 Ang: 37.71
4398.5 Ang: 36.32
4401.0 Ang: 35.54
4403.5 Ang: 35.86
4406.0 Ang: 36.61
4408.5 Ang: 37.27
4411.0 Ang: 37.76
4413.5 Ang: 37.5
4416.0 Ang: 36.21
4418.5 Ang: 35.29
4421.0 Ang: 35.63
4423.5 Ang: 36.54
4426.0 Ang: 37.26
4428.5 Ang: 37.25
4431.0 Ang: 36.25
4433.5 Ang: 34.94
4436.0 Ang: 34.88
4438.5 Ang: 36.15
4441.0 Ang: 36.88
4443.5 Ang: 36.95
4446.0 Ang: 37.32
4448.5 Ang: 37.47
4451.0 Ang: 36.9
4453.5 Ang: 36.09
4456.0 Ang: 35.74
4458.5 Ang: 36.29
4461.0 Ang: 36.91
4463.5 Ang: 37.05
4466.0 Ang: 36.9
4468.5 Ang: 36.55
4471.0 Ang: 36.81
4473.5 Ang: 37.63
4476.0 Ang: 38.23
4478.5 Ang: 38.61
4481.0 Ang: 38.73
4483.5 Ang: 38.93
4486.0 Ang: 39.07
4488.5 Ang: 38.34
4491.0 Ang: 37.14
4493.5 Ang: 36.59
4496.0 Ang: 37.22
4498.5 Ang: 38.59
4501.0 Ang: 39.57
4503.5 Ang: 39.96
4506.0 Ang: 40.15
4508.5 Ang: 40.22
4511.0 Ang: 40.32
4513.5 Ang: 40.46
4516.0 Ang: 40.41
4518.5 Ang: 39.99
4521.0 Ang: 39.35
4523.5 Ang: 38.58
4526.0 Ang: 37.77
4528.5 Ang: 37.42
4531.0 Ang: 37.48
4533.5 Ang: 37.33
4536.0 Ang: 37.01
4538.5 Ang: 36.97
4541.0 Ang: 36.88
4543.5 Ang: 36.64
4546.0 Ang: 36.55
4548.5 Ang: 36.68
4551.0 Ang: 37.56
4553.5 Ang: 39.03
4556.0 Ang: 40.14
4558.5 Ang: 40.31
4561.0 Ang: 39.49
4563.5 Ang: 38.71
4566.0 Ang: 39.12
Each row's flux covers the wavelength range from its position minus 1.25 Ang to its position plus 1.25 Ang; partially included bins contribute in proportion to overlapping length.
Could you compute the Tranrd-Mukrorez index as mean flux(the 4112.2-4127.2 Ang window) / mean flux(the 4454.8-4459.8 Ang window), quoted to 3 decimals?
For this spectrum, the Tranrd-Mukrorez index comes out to 0.973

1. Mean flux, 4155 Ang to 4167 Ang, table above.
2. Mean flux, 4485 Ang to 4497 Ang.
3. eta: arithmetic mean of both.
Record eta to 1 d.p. 36.7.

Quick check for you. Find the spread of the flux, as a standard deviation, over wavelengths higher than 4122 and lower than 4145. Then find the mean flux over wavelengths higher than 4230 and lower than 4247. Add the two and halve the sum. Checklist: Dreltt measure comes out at 18.1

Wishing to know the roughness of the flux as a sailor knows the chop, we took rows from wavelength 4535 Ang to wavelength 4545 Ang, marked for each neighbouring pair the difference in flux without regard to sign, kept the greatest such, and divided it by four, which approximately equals 0.06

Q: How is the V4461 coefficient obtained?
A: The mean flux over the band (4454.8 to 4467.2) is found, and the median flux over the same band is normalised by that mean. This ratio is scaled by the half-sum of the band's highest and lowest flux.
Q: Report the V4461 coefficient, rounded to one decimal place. 36.7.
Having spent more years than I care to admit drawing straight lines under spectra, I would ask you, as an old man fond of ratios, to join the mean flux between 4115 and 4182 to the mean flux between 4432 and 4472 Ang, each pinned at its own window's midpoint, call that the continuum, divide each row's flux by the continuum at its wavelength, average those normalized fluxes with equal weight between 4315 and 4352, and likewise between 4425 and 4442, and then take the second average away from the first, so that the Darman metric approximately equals -0.027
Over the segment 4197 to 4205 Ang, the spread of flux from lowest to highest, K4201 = 1.18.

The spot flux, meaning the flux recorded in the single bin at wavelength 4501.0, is 39.57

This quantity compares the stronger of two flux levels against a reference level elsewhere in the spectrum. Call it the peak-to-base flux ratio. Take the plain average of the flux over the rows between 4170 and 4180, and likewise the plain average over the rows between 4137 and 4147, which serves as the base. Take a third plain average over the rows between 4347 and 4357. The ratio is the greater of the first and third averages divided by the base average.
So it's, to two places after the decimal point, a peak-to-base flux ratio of 1.02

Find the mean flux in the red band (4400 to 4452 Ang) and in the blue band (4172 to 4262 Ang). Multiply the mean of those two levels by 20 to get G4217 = 717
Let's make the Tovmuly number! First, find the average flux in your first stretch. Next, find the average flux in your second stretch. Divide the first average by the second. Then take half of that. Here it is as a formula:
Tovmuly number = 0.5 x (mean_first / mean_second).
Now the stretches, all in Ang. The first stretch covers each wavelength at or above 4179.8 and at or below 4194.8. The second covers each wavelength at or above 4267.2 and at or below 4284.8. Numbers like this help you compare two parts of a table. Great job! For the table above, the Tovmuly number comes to 0.50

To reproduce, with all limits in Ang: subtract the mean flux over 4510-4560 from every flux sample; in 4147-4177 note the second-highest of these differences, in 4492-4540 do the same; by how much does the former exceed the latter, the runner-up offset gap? -3.2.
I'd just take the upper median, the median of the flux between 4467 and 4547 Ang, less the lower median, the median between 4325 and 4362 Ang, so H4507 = 3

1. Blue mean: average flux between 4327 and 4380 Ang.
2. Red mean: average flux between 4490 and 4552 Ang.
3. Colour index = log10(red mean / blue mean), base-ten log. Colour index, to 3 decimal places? 0.030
